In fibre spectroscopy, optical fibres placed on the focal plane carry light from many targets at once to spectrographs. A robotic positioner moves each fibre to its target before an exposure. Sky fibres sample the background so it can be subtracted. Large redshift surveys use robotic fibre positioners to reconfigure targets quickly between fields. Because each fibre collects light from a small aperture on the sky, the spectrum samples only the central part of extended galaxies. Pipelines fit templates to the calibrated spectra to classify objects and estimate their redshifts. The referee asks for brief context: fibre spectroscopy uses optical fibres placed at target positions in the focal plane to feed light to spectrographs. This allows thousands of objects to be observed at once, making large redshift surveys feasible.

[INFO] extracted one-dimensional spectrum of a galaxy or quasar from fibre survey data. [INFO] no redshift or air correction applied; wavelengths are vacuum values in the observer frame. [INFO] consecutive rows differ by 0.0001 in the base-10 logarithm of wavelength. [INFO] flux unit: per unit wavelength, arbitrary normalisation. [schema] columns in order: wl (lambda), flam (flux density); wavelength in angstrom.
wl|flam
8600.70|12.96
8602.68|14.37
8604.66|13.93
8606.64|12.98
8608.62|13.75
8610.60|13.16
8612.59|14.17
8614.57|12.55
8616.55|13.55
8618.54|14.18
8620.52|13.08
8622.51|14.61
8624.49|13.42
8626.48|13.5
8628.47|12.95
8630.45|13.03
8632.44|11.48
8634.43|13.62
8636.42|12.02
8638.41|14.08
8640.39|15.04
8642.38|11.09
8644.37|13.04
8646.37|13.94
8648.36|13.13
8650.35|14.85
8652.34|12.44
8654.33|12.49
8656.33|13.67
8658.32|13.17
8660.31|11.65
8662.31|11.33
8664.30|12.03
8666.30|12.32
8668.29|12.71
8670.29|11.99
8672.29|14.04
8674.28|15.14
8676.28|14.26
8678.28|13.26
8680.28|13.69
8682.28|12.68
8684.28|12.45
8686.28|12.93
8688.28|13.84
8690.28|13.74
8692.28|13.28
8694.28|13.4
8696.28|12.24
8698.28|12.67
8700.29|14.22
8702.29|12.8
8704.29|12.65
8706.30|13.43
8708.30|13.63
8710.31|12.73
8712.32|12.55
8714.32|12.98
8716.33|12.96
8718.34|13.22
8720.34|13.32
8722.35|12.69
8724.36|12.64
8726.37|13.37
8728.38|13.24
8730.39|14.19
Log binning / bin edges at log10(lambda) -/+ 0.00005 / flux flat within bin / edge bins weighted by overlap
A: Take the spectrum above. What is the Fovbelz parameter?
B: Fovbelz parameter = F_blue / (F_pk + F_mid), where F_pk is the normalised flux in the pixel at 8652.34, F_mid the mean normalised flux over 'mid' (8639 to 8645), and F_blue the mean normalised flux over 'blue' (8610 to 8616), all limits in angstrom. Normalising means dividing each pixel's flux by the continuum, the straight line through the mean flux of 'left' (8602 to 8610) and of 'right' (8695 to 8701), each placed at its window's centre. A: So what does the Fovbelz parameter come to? 0.511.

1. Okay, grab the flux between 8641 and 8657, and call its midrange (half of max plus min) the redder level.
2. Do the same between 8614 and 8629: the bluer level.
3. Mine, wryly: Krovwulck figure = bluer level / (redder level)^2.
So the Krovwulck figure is 0.081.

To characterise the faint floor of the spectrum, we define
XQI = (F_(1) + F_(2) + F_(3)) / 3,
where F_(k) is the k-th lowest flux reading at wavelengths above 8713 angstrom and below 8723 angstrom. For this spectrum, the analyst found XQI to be 12.9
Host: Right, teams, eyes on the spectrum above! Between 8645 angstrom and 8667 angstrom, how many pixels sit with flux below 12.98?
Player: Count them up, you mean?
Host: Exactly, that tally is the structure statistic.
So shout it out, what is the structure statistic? 6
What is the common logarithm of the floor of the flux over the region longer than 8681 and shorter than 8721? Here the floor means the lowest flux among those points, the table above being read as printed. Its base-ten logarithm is 1.09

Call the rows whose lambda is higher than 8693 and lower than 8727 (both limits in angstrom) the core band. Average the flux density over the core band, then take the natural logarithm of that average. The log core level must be 2.567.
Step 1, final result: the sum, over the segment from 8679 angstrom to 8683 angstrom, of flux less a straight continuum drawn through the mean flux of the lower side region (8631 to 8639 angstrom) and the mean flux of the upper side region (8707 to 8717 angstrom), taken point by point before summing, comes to 0.6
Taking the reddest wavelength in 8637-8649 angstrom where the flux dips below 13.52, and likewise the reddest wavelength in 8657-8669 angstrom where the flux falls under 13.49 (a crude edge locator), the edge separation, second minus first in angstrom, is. 19.9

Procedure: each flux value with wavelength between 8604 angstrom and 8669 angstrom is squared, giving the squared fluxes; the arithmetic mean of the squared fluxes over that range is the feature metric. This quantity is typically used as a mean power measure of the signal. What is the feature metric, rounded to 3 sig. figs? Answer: 173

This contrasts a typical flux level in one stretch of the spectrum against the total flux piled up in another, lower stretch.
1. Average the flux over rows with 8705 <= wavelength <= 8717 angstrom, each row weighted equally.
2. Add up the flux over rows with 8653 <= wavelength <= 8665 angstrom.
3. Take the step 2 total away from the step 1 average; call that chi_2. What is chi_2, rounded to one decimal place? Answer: -61.3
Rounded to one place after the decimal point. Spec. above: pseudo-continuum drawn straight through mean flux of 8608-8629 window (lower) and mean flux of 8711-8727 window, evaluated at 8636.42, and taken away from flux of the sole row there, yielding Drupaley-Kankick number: -1.4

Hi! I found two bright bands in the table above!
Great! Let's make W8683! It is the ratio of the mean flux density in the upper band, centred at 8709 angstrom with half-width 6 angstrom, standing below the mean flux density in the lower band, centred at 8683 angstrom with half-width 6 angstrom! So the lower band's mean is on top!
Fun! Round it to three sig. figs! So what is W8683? 1.01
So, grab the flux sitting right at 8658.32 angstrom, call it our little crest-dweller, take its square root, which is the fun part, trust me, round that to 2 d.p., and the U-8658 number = 3.63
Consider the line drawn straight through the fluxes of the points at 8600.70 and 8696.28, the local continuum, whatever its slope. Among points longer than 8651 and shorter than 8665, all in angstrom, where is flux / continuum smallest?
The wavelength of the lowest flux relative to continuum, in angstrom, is 8662.31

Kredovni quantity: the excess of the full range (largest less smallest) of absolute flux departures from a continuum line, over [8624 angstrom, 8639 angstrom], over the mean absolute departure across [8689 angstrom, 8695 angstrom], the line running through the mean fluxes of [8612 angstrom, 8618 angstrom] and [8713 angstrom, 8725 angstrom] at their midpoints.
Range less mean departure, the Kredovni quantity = 1.4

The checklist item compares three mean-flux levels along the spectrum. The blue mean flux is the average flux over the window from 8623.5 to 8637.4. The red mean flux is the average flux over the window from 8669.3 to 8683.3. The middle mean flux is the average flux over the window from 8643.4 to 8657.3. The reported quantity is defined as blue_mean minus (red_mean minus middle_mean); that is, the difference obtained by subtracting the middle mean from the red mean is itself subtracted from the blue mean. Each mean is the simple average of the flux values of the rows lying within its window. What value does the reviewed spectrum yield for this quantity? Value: 12.6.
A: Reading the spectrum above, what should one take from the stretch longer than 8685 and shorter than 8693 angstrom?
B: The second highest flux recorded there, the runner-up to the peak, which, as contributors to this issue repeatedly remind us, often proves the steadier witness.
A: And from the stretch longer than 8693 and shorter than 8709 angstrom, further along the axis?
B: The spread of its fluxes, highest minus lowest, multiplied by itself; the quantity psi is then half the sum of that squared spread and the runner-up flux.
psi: 8.8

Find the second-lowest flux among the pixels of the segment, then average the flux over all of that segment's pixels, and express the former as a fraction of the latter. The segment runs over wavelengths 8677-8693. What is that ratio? 0.96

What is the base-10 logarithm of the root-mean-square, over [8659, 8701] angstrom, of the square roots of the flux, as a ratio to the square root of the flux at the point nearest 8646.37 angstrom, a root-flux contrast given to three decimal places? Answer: -0.014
